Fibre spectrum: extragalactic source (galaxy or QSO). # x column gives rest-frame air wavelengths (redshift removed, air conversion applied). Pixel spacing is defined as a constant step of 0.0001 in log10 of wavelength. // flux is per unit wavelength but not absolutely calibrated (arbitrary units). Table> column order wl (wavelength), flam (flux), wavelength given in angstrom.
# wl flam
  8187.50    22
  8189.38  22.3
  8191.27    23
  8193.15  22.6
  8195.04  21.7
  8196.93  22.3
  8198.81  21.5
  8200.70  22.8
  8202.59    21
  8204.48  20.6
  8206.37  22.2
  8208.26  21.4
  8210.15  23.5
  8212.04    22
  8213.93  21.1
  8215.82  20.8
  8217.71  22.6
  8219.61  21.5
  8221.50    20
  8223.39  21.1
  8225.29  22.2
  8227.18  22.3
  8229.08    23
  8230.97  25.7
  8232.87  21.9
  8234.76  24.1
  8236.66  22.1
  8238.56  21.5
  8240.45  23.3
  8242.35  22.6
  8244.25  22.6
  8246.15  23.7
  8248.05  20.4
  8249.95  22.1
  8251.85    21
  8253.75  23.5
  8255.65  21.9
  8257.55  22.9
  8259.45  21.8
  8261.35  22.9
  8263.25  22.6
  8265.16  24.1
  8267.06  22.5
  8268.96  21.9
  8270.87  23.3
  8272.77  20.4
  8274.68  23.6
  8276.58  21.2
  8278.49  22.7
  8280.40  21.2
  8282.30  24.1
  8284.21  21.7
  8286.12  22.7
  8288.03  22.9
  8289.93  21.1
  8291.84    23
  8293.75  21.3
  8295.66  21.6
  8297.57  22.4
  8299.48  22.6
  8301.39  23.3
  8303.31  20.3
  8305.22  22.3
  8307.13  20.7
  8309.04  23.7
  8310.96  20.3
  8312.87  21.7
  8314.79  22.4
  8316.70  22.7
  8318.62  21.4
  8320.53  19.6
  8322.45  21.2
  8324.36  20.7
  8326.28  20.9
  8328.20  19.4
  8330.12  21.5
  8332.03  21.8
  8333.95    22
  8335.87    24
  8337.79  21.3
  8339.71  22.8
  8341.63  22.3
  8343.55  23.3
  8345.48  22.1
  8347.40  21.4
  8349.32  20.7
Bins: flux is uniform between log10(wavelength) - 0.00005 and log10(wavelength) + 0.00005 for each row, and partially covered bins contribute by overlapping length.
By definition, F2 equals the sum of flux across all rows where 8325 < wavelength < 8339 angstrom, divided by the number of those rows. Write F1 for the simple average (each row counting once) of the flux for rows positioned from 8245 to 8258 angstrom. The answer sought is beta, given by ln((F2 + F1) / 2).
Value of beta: 3.09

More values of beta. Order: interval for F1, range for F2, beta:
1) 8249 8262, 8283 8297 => 3.10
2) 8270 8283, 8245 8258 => 3.10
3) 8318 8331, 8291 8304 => 3.06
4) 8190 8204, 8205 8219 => 3.09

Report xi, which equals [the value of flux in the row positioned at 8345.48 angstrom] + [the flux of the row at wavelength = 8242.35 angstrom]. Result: 44.7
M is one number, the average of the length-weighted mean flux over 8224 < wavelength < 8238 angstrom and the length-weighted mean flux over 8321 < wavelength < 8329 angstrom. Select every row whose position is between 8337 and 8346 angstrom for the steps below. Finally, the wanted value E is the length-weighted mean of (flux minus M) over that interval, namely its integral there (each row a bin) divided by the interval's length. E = 0.7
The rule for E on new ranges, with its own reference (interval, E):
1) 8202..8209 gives -0.4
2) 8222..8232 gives 1.0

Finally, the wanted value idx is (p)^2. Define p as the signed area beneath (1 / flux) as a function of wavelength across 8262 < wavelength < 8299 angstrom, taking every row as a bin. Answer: 2.76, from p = 1.66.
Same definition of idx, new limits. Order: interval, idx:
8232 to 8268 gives 2.57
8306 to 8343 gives 2.95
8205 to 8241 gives 2.65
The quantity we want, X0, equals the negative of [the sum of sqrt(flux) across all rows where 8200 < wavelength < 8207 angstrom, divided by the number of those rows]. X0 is -4.65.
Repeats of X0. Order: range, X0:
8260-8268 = -4.80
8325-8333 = -4.57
